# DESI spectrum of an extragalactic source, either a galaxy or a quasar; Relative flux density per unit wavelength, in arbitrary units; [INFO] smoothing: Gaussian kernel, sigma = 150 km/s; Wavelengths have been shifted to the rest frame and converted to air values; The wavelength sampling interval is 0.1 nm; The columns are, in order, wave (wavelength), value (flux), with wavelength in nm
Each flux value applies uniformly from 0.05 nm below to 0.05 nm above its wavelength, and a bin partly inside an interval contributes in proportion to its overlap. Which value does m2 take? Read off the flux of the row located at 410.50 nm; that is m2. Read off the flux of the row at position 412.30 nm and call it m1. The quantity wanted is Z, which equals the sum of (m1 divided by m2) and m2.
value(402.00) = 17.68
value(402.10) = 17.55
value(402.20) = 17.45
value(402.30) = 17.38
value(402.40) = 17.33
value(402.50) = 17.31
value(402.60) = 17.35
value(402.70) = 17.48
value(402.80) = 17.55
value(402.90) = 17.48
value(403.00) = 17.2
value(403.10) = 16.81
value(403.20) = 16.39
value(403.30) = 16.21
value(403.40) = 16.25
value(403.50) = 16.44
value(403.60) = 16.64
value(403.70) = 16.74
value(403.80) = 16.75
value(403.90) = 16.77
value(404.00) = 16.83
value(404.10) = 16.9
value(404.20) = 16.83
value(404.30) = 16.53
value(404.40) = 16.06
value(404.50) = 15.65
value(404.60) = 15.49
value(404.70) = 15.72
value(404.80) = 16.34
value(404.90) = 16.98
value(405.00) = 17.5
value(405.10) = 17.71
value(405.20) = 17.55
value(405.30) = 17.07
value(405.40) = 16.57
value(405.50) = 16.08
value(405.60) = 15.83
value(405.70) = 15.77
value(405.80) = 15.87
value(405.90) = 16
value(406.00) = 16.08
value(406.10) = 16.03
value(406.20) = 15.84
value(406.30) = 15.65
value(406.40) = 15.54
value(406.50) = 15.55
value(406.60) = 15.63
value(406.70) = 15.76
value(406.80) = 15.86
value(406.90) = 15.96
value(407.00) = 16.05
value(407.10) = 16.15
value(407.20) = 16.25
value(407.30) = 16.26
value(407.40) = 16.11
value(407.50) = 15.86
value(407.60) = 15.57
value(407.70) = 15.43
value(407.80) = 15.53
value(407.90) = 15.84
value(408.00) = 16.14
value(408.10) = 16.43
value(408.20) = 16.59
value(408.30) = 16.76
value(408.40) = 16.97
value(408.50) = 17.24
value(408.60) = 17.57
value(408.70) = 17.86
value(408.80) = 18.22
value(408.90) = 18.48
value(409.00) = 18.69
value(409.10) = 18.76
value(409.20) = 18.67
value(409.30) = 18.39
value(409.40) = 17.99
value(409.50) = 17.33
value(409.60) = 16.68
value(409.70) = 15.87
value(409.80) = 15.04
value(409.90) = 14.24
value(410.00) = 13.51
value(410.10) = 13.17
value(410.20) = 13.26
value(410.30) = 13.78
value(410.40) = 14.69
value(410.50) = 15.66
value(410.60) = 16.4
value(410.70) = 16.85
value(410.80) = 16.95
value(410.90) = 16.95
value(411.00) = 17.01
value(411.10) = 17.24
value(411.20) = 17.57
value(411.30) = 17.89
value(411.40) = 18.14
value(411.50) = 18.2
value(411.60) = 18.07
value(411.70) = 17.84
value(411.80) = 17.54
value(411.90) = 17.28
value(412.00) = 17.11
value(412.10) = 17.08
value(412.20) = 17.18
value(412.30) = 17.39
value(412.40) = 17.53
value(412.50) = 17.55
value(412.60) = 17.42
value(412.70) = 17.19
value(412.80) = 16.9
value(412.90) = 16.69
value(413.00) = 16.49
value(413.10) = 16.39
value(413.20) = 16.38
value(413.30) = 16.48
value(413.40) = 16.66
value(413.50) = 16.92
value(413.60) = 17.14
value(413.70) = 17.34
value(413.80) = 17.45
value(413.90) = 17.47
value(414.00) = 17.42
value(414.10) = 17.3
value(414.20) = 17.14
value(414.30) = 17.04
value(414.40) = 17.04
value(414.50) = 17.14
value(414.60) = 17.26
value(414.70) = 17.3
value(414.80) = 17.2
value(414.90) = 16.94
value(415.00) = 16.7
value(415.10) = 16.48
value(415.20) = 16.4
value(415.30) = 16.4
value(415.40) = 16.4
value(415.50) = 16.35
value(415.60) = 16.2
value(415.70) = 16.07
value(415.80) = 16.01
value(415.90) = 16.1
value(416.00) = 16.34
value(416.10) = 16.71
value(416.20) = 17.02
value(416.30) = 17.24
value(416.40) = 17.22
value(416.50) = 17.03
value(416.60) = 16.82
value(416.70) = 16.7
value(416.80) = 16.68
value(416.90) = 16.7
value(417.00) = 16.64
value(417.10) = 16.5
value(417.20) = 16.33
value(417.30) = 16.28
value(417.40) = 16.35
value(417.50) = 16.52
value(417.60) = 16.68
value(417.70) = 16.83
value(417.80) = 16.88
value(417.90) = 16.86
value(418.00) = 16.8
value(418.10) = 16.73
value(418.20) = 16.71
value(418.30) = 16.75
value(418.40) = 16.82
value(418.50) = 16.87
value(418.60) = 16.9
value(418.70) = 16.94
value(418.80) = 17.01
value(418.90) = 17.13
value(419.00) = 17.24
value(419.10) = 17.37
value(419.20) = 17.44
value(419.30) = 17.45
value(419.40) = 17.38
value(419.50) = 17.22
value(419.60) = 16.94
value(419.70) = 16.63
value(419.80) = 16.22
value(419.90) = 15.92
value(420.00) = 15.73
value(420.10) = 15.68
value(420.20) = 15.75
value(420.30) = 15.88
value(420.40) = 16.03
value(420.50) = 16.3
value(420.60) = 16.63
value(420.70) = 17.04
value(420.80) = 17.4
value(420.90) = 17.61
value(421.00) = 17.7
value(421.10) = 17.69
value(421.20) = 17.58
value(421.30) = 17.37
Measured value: 16.8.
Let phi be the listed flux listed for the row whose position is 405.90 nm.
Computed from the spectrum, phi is 16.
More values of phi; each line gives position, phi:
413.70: 17.34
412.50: 17.55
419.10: 17.37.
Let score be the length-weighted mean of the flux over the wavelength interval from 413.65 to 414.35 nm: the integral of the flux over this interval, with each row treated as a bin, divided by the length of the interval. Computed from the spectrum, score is 17.3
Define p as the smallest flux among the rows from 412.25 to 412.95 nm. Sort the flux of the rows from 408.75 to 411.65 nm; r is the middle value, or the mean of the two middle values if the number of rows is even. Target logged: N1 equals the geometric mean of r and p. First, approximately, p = 16.69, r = 17.01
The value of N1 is 16.8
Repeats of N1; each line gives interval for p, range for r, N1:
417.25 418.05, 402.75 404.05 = 16.5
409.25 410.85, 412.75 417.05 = 14.8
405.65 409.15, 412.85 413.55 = 16.0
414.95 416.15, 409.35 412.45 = 16.5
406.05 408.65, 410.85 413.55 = 16.3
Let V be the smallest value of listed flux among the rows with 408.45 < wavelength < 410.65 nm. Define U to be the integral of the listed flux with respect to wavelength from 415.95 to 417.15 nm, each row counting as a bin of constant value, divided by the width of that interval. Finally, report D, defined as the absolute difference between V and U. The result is 3.6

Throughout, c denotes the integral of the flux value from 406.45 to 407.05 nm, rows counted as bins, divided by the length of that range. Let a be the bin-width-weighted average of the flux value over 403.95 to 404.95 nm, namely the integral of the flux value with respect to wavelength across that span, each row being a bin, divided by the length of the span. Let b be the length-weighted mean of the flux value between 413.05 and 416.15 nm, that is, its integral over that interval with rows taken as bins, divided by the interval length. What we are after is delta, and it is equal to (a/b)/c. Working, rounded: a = 16.3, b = 16.8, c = 15.8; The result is 0.062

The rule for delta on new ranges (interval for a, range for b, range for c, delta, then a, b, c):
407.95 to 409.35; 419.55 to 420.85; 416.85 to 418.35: 0.065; 17.6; 16.3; 16.6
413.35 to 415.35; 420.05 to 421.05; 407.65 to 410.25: 0.062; 17.0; 16.6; 16.6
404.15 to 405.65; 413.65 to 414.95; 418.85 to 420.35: 0.058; 16.5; 17.2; 16.7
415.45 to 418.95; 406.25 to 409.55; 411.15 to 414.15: 0.058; 16.7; 16.7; 17.3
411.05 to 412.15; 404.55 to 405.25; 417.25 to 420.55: 0.063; 17.6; 16.8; 16.7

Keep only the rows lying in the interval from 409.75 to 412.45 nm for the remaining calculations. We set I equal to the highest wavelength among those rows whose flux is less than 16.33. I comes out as 410.50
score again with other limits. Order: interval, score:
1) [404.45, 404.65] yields 15.6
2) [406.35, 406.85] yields 15.7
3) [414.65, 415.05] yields 17.0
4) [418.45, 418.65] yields 16.9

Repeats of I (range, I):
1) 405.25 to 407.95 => 407.90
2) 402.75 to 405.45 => 404.70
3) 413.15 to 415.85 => 415.80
